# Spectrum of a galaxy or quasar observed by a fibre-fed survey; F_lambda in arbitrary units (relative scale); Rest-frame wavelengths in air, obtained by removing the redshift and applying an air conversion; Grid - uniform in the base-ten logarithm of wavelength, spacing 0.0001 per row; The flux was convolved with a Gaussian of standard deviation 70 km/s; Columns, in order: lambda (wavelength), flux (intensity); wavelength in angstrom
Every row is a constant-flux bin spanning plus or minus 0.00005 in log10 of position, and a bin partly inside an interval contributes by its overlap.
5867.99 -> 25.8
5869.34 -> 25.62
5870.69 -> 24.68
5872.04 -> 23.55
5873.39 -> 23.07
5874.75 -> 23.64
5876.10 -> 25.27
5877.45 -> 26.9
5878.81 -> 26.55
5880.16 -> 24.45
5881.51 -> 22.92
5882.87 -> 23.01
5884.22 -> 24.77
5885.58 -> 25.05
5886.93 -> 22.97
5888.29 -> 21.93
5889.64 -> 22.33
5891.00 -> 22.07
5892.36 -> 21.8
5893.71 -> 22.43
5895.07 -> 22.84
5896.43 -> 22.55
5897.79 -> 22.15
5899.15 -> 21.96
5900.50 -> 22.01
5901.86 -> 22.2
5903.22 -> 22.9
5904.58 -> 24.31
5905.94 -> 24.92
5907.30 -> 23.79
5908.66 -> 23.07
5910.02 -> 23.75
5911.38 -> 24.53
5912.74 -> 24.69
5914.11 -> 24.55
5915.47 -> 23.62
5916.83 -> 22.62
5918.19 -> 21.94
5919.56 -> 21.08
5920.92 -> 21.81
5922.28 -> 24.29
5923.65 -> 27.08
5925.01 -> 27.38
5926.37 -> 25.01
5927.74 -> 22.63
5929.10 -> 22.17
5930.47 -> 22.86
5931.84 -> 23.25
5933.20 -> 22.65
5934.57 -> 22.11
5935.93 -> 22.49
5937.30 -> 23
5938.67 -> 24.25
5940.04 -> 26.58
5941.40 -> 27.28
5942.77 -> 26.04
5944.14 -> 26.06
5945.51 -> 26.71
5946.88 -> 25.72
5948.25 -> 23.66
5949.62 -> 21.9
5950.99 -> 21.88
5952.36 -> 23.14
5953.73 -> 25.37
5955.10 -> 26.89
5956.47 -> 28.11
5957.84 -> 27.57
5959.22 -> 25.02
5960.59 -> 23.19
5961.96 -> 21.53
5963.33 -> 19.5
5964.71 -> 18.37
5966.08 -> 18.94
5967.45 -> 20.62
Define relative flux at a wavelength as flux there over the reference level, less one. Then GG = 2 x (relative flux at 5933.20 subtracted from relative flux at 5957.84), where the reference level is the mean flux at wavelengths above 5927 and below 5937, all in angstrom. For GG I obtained 0.44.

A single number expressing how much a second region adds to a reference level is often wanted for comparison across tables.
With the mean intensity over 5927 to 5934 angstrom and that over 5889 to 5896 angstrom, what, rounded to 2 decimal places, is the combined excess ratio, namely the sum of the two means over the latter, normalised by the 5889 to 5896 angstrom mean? 2.02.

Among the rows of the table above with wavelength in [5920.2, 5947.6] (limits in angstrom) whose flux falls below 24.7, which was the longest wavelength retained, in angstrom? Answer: 5938.67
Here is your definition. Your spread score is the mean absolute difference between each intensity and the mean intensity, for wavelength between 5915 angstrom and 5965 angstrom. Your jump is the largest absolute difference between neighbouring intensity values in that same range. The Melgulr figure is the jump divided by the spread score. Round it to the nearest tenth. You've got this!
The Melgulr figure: 1.4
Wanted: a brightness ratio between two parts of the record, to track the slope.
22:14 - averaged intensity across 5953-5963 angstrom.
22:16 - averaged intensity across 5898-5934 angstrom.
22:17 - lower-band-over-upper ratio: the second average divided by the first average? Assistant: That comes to 0.93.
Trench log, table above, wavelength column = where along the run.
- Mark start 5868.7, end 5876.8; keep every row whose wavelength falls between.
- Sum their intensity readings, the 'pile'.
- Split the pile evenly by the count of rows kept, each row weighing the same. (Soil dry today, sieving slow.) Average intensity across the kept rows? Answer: 24.3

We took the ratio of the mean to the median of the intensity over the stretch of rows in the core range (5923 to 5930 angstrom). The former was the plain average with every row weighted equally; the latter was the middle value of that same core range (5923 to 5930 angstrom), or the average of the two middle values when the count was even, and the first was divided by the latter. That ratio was 0.99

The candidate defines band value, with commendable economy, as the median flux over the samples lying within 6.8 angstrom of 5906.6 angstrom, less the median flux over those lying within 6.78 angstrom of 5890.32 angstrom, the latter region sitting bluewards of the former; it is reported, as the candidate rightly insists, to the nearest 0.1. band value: 1.3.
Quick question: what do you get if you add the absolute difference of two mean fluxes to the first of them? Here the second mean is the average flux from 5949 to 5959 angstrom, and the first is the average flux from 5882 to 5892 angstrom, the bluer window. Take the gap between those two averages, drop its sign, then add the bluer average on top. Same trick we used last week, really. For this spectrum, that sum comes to 25.0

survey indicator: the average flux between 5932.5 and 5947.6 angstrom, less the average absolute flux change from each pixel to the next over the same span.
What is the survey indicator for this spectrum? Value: 23.9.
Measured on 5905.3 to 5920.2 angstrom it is 22.8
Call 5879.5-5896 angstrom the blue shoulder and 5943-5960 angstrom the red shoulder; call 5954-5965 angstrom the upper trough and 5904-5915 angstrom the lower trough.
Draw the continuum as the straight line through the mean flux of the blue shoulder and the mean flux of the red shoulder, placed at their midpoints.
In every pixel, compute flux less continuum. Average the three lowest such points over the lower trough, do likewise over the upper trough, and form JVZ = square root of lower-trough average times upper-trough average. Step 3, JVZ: 1.1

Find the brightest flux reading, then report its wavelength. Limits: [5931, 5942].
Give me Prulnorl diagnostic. 5941.40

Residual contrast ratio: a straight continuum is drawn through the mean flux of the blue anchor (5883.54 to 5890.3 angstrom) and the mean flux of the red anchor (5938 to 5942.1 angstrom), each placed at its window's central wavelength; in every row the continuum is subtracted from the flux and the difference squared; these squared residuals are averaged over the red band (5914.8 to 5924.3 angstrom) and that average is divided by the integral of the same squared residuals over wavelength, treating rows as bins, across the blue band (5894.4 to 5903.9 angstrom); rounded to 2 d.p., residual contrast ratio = 0.24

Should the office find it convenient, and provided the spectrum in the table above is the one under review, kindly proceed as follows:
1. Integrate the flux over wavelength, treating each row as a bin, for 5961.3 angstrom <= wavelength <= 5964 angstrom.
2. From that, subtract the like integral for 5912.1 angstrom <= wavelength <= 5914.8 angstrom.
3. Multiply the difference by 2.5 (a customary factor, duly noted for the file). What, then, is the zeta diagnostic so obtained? -27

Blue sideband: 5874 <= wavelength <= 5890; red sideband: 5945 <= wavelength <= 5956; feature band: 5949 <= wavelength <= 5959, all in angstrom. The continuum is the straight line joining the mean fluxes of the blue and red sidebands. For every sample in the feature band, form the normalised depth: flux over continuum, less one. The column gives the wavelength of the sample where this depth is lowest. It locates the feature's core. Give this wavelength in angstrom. 5950.99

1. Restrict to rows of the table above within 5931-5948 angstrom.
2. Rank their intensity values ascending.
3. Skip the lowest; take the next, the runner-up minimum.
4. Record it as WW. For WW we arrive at 22.49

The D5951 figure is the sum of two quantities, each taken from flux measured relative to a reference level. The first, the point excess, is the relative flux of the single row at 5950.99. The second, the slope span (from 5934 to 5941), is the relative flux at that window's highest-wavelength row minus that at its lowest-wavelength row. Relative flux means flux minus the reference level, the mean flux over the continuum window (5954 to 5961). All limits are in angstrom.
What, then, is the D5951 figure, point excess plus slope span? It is 0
